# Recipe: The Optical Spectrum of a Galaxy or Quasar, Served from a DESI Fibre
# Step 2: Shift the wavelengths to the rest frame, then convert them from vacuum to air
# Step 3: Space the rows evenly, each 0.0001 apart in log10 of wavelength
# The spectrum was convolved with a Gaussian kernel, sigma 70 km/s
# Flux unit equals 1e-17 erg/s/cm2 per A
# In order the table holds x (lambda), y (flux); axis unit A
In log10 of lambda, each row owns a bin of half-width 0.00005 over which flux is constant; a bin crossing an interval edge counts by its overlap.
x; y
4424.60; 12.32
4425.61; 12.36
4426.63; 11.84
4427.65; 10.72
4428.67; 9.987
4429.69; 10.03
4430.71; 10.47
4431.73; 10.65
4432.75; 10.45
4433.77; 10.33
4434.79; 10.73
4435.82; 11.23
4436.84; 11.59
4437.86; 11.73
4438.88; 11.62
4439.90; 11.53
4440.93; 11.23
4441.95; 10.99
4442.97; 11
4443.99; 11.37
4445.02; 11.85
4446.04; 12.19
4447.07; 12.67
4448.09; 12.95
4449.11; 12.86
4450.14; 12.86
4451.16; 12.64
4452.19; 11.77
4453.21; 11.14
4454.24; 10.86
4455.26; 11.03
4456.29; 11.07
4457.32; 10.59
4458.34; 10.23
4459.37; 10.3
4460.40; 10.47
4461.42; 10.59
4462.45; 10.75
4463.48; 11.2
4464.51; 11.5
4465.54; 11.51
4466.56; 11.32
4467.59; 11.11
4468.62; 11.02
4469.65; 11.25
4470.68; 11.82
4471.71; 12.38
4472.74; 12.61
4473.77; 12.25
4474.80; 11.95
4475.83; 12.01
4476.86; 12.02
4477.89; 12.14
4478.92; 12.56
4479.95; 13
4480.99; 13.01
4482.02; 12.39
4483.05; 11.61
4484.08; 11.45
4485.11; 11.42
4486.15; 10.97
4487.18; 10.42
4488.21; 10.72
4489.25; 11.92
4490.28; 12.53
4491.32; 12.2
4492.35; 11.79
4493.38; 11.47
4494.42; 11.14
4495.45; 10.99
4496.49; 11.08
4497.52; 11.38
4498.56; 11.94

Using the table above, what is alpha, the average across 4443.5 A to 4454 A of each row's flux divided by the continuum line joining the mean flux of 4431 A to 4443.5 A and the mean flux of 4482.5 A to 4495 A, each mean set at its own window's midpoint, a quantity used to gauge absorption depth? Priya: 1.09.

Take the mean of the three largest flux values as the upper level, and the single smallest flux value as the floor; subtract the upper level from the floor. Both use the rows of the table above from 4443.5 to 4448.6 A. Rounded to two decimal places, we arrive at -1.23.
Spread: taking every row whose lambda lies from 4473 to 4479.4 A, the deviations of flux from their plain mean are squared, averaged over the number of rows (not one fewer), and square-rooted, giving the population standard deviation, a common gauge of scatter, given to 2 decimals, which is 0.21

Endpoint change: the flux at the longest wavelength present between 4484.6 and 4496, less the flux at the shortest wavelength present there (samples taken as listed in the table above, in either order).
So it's -0.4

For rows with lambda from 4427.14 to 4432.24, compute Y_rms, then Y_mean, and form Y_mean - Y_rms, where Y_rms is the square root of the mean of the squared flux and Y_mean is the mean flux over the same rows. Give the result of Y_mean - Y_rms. -0.005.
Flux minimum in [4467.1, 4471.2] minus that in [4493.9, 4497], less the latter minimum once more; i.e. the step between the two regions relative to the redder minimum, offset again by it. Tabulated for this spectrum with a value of -11.0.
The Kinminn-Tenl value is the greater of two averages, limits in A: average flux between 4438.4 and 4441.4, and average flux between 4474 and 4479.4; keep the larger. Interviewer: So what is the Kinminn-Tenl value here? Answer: 12.1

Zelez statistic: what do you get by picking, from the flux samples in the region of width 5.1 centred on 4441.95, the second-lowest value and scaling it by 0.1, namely 1.10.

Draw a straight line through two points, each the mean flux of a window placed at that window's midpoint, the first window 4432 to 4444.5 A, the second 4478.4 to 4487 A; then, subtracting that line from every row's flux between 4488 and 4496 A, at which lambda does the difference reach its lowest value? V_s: 4488.21 A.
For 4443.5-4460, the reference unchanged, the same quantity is 4458.34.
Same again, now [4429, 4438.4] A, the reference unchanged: 4429.69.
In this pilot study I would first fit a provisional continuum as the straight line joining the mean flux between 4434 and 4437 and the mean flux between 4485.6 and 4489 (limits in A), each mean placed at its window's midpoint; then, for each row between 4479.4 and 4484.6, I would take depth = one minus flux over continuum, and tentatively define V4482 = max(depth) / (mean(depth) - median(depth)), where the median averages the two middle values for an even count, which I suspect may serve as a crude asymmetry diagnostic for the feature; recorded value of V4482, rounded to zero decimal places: -7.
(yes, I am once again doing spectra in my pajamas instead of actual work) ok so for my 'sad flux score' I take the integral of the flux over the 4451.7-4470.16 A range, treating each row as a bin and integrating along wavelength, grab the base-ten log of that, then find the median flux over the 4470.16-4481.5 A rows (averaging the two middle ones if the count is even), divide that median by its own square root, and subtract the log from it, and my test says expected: 1.19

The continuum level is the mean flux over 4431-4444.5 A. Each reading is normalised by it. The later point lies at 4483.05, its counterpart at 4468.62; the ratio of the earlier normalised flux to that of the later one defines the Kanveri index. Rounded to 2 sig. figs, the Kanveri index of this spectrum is 0.95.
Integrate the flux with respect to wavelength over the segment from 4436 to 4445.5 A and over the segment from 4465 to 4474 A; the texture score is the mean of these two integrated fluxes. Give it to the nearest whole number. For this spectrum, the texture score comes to 107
